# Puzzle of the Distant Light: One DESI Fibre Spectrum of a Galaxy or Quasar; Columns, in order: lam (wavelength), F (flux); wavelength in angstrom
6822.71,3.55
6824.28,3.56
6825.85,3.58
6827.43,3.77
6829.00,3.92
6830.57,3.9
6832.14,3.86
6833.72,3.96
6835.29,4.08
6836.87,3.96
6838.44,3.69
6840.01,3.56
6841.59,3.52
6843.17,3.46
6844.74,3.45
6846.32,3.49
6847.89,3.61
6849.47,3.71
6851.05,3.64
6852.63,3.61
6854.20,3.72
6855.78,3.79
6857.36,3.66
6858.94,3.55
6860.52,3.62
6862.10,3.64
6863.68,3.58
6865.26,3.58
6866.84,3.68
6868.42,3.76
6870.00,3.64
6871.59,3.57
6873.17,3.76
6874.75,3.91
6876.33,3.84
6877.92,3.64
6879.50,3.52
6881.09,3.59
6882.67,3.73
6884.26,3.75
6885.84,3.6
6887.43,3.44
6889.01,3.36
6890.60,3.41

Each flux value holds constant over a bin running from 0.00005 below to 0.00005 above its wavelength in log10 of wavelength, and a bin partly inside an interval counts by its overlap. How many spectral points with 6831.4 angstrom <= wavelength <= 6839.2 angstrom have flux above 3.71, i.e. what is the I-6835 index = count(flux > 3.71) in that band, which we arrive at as 4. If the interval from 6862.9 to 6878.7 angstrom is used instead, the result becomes 4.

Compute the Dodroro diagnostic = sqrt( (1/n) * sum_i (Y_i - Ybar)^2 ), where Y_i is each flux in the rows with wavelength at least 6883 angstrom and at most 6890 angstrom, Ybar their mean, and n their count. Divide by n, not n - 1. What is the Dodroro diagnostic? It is 0.15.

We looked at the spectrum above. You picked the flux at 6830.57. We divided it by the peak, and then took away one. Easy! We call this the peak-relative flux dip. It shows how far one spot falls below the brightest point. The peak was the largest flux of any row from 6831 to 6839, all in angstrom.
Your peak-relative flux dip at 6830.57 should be -0.04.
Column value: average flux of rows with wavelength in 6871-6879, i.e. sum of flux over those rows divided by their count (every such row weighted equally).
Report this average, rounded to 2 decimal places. 3.74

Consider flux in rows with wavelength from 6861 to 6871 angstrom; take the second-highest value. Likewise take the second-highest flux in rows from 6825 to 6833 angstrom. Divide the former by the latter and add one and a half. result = 2.44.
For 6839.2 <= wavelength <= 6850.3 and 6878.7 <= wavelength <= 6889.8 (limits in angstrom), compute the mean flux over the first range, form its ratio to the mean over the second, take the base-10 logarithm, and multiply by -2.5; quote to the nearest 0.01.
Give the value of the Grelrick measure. 0.01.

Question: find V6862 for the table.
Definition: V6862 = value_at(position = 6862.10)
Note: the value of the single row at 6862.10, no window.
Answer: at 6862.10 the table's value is 3.64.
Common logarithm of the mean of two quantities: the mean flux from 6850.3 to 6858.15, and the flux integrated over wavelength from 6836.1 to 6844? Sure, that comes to 1.21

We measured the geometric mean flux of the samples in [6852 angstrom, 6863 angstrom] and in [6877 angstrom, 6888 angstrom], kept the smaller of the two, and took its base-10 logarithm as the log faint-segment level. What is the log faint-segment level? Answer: 0.557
